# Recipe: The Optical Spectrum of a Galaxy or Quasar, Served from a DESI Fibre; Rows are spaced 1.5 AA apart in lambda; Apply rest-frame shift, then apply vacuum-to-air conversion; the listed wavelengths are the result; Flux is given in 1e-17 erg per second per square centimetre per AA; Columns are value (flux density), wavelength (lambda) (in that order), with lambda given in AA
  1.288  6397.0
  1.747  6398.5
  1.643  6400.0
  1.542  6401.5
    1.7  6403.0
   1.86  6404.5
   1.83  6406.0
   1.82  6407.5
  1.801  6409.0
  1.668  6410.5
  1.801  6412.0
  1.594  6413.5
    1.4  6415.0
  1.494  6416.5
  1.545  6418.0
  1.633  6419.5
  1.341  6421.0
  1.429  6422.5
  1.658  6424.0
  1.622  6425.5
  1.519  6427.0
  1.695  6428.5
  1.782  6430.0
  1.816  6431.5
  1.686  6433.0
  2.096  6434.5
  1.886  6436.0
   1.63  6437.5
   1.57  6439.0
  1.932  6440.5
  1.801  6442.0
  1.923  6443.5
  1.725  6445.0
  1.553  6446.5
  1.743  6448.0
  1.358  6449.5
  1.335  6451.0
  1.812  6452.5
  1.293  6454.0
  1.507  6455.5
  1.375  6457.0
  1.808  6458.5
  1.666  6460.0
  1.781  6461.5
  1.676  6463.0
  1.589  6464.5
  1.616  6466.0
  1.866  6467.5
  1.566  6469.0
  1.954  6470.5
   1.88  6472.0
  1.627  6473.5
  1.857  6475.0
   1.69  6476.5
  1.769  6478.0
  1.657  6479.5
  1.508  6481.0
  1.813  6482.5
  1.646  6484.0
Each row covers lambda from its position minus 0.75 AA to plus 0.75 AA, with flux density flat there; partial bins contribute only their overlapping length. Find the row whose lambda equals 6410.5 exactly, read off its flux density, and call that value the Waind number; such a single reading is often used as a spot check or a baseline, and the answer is 1.668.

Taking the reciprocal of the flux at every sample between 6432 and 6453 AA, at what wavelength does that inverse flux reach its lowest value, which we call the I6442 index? 6434.5 AA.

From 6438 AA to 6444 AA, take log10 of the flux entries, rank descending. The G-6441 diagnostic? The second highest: 0.284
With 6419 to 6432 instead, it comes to 0.251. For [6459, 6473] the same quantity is 0.274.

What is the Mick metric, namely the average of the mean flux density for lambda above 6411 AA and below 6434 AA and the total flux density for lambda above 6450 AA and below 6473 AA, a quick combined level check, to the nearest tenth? 13.2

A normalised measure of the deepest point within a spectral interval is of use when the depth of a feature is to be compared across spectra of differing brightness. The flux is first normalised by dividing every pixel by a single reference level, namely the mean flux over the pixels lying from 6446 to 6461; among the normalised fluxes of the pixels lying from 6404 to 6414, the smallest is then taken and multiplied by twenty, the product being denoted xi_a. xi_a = 20.6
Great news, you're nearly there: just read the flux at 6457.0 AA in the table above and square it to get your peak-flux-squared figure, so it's 1.89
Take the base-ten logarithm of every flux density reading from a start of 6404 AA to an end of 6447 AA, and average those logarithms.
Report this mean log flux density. 0.226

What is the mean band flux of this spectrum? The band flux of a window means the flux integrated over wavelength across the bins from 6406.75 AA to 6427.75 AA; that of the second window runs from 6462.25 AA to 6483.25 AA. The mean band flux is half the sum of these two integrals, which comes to 34.8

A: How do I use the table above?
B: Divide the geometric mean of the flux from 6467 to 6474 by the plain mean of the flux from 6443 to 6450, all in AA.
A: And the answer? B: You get 1.07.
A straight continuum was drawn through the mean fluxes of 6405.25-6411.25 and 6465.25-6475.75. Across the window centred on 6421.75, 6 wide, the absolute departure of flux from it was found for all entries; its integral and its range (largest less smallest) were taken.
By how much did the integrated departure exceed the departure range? 1.25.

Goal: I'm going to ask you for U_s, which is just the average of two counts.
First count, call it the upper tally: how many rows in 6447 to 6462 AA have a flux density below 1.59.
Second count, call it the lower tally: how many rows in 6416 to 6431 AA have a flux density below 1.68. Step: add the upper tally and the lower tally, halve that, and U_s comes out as 6.5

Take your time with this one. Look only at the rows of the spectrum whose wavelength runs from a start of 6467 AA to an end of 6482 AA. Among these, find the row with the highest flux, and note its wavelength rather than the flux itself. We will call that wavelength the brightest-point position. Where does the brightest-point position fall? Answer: 6470.5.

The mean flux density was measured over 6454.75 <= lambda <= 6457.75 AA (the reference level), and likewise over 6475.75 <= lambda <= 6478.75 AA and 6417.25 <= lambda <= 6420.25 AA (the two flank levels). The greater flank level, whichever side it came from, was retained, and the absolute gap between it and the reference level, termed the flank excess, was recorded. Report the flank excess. 0.29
